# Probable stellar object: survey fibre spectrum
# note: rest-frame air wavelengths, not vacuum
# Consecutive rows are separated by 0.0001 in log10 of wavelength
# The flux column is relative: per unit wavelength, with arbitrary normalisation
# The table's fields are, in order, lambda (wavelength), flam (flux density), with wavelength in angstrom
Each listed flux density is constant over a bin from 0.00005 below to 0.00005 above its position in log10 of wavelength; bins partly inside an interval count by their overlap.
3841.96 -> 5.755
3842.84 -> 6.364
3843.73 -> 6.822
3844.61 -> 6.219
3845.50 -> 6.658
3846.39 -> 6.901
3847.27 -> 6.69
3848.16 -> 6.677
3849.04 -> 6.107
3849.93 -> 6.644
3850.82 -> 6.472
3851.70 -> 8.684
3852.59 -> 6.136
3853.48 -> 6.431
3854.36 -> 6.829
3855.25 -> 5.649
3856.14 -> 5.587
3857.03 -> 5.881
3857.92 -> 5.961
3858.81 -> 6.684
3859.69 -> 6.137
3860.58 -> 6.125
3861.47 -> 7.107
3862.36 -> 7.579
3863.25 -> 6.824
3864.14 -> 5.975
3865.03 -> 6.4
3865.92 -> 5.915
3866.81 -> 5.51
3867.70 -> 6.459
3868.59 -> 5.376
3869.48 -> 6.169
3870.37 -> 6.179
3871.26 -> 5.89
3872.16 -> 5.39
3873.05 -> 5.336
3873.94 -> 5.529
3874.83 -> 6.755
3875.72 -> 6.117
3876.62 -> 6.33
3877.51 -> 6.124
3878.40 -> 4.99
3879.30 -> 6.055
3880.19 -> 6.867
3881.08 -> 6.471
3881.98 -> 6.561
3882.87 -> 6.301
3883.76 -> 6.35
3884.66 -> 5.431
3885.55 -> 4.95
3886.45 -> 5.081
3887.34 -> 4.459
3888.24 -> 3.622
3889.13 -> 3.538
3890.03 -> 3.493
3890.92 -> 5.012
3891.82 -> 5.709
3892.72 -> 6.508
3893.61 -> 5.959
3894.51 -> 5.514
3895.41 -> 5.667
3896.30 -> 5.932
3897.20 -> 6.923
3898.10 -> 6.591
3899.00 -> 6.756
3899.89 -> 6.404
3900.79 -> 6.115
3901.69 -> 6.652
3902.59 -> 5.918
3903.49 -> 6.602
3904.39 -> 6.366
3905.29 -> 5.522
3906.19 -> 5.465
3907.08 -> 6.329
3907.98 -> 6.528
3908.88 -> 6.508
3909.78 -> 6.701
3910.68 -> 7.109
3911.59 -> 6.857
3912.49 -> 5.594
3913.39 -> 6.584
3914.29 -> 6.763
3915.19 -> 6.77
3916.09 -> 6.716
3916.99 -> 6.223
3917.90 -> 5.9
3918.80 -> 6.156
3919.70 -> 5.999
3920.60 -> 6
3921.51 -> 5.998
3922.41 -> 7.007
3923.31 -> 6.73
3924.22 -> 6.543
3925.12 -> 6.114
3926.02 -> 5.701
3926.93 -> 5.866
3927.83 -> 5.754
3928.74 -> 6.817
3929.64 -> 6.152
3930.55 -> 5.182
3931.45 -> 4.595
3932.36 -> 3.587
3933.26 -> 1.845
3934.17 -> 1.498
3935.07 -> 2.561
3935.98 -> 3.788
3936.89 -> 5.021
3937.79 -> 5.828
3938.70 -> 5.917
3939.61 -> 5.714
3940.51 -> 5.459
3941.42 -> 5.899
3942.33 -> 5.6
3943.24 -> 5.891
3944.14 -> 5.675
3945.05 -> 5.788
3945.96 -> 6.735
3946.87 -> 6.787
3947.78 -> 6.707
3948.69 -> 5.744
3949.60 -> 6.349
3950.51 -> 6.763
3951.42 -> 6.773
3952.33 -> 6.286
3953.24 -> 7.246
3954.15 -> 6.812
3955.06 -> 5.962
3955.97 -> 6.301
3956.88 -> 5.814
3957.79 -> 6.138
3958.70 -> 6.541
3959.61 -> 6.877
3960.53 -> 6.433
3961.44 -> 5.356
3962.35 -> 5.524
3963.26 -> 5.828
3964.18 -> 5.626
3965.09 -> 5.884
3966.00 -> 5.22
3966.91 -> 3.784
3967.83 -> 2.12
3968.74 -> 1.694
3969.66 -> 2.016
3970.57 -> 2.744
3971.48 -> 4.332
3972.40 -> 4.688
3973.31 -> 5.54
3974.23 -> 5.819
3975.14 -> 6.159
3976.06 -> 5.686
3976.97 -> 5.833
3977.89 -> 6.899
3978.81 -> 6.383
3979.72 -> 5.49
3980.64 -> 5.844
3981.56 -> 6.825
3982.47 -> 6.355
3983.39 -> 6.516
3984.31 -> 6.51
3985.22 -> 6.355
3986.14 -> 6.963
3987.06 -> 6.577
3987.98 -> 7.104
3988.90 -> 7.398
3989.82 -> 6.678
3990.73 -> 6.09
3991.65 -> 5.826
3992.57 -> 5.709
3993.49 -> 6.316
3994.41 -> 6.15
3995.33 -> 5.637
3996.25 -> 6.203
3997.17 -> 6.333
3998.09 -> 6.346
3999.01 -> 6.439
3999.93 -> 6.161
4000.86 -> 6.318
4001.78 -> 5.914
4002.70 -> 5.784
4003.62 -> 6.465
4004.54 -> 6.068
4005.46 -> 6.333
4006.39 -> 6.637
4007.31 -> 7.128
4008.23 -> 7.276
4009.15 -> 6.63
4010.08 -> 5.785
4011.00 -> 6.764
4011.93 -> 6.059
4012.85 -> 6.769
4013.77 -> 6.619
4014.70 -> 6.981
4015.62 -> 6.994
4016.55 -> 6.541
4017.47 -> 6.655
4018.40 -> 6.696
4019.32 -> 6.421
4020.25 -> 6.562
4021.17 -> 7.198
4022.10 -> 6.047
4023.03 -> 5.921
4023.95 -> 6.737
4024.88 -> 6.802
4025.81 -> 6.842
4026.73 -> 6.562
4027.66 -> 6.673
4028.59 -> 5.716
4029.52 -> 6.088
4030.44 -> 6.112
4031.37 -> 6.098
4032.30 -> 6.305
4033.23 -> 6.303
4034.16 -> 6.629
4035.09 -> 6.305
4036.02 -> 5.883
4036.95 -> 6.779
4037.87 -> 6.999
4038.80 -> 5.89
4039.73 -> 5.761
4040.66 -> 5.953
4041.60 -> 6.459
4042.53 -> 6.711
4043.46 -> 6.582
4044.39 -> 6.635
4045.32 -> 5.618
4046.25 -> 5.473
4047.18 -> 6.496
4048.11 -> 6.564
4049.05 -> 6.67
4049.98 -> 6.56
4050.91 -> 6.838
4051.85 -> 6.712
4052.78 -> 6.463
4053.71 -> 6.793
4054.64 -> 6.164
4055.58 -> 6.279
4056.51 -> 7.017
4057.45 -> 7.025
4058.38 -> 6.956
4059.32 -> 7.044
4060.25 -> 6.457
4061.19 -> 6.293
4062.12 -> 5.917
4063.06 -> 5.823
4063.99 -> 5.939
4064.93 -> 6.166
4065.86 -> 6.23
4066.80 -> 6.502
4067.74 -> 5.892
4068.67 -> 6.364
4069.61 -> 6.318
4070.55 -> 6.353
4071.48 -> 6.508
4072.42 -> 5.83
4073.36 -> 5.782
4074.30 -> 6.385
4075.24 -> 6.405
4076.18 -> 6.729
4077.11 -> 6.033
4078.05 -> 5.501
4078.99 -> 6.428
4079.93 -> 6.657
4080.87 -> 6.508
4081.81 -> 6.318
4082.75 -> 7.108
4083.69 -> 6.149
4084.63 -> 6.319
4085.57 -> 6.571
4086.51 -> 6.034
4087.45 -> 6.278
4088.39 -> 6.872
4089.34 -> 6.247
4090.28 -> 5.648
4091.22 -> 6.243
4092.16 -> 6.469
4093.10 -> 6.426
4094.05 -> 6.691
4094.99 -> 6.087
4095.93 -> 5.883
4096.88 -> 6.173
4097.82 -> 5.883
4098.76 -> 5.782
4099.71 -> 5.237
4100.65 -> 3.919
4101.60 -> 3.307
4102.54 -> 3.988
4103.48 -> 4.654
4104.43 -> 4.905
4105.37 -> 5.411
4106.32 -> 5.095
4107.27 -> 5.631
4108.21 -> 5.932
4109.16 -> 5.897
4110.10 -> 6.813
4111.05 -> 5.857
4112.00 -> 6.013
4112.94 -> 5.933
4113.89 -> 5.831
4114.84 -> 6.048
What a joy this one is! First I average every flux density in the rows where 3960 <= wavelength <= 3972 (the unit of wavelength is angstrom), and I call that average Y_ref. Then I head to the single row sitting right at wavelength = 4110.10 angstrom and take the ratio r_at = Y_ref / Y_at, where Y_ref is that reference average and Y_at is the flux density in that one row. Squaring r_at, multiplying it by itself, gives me 0.41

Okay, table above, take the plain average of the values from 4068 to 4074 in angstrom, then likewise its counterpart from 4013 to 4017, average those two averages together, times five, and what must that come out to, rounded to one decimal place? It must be 32.4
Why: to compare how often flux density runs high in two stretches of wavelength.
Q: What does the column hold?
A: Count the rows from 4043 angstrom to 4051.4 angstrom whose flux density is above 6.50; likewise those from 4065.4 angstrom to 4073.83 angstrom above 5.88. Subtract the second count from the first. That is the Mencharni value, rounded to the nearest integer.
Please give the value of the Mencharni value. -1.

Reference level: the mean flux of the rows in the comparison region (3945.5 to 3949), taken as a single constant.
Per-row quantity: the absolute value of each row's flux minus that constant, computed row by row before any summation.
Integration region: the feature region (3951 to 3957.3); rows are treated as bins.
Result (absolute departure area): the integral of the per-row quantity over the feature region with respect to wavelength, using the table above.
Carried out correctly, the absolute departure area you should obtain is 2.7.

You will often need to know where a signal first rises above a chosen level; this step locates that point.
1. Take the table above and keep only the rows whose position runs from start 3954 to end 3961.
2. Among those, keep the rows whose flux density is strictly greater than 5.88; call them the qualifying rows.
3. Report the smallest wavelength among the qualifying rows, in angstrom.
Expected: 3954.15 angstrom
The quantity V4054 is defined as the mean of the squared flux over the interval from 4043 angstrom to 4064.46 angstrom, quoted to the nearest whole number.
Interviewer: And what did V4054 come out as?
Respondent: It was 42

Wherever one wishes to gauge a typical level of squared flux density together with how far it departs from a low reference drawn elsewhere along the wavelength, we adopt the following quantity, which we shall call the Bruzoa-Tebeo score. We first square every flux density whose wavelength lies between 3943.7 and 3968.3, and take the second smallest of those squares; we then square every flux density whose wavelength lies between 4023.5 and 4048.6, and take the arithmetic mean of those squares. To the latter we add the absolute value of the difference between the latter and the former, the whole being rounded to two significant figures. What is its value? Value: 66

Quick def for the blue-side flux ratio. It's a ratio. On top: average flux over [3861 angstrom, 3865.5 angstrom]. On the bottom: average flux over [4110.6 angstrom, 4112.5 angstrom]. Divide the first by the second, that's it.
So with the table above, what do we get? 1.14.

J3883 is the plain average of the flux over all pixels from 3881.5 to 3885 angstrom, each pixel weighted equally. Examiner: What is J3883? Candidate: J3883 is 6.2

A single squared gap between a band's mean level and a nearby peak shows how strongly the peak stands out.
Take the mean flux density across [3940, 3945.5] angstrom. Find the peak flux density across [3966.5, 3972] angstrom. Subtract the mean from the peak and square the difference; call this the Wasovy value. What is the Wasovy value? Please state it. 1.9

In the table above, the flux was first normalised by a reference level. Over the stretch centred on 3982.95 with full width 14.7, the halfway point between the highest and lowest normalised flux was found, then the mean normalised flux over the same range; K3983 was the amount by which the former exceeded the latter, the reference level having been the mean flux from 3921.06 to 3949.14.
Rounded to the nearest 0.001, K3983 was -0.004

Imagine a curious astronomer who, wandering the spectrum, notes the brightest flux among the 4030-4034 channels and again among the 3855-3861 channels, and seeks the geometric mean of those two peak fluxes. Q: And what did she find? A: 6.49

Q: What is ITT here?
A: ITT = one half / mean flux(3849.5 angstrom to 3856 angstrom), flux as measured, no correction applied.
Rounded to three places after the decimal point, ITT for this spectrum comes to 0.075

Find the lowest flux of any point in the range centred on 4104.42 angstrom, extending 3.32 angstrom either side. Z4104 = 3.307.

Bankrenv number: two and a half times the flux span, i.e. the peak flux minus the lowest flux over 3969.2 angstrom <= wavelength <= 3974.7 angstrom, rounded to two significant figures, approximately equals 9.5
